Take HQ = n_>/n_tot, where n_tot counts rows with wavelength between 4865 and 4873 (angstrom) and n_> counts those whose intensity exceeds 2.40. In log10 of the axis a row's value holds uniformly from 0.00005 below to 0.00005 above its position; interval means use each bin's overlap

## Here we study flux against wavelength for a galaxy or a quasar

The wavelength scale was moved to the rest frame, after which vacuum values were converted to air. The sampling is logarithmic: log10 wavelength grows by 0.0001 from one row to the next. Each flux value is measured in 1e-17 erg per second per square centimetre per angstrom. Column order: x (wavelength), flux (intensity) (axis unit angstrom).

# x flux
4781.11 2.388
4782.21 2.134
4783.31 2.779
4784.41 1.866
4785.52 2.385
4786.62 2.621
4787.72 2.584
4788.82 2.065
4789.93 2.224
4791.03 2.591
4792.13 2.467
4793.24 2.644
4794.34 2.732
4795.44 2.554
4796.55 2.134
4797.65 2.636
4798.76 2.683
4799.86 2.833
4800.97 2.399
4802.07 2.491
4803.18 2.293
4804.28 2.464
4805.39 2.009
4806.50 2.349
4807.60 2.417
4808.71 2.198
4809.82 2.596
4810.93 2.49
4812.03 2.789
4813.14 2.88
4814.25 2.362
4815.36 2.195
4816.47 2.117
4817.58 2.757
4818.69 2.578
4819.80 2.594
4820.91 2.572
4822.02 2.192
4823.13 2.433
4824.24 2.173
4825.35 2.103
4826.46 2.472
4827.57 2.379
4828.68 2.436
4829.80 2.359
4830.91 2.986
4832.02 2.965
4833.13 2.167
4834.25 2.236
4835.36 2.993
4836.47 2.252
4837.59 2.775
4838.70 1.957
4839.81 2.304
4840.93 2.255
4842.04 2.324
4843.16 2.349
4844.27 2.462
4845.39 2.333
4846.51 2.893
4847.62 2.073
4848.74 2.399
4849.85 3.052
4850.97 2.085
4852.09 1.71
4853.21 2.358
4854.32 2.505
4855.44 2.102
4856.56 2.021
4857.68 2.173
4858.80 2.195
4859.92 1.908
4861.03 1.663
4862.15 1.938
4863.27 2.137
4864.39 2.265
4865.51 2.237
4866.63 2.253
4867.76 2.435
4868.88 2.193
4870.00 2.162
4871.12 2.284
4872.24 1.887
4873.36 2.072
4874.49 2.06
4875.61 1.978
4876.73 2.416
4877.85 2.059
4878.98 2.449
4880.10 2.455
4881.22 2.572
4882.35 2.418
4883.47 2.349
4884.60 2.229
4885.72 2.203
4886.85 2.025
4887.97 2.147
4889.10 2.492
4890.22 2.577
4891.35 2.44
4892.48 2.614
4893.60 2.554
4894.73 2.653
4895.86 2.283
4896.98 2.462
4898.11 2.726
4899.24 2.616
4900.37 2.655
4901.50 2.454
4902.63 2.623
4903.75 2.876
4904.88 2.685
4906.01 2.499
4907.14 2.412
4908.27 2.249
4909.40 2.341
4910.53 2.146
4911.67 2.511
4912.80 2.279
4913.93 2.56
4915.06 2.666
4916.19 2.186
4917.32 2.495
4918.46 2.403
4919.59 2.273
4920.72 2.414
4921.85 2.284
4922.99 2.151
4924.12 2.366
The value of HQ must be 0.1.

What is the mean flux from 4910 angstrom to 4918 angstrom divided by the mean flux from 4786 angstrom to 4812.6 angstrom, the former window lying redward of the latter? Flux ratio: 0.97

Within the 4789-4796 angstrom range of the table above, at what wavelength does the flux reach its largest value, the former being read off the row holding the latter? 4794.34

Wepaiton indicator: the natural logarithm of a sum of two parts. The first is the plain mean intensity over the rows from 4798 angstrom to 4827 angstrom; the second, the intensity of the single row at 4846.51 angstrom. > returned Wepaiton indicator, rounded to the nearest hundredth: 1.67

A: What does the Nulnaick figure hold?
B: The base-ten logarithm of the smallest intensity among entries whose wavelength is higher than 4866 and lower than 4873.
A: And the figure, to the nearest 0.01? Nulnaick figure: 0.28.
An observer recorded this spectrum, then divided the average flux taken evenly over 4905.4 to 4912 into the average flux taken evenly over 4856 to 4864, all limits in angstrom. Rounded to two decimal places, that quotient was 0.85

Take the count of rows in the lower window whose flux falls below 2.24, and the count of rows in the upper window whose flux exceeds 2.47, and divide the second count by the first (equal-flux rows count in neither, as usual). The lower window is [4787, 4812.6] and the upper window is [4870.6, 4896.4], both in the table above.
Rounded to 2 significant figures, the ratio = 1.2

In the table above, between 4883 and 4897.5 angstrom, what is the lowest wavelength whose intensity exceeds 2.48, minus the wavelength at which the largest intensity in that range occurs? -5.6 angstrom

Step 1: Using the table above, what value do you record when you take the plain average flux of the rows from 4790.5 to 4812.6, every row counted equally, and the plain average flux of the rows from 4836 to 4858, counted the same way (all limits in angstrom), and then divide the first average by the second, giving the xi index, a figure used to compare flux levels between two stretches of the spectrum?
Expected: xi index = 1.07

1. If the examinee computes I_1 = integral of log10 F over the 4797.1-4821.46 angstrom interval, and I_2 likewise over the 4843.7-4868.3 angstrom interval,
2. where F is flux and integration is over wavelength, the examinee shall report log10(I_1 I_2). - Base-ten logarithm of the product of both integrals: 1.91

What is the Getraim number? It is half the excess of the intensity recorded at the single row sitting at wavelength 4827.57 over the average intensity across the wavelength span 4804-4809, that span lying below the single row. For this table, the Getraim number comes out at 0.05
